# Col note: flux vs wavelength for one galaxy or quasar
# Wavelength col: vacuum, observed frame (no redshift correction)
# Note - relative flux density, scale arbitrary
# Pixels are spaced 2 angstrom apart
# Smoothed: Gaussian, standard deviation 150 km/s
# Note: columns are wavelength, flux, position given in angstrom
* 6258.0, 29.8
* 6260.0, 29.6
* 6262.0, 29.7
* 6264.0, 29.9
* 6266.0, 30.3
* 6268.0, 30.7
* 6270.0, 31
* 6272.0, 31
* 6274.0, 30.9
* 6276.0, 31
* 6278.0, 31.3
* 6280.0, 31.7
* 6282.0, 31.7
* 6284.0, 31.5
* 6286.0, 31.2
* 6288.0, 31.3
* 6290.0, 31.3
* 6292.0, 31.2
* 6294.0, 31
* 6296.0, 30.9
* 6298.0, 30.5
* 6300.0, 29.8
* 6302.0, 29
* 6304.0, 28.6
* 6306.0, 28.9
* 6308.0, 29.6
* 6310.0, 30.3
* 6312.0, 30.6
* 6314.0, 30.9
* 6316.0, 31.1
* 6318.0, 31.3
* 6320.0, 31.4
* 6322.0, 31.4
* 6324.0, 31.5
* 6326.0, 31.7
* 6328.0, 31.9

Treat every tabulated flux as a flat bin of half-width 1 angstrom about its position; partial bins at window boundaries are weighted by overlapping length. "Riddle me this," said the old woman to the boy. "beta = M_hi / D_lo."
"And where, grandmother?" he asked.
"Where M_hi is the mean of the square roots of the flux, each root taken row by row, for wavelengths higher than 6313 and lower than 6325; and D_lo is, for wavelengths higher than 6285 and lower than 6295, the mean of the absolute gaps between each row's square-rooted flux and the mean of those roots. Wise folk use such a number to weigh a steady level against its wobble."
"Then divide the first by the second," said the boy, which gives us 780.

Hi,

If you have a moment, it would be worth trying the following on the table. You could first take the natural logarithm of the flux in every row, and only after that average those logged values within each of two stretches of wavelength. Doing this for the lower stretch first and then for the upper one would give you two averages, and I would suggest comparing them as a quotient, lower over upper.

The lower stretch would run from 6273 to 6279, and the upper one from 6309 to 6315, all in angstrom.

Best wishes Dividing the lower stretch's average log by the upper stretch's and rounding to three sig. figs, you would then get 1.00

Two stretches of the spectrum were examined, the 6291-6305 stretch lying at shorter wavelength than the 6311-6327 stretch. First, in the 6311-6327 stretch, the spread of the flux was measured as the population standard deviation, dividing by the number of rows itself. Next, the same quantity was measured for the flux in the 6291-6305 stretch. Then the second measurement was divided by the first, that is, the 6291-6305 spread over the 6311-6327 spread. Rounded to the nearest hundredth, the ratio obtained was 2.88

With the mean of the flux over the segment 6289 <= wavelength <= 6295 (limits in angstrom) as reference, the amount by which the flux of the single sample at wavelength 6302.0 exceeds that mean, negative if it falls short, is -2.2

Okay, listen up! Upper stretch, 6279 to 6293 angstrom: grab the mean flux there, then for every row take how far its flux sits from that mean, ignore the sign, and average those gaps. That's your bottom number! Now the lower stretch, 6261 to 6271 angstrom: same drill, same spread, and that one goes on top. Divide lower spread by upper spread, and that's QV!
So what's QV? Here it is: 2.3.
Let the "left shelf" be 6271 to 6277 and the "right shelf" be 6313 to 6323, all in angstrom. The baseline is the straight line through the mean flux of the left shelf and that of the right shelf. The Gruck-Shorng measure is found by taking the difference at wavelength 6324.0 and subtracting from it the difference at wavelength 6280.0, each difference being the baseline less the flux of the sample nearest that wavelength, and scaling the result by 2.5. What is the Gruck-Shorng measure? 1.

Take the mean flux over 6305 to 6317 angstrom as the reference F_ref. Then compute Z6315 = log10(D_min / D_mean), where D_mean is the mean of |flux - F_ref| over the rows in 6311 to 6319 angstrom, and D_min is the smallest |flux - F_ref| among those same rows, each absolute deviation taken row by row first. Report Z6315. -0.31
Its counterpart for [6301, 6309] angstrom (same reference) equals -0.28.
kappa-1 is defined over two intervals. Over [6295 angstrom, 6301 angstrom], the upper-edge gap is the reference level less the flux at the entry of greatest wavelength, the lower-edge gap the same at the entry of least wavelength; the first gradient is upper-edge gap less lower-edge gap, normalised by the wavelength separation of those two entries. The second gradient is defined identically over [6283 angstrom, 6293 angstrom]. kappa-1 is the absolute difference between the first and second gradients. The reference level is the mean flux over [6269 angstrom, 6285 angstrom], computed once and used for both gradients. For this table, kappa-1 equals 0.24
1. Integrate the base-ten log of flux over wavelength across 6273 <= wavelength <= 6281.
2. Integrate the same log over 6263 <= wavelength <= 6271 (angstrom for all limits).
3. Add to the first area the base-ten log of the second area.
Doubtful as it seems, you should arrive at 13.0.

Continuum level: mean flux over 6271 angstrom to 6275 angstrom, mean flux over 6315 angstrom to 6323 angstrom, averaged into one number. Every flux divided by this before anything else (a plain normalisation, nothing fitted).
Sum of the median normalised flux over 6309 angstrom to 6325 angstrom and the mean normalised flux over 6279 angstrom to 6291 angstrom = 2.01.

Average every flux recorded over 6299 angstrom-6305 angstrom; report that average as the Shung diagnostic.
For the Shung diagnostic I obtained 29.1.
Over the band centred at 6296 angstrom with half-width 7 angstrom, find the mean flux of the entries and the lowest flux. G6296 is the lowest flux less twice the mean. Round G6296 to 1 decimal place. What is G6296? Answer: -32.1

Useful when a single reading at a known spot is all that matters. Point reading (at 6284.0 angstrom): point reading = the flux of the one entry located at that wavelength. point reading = 31.5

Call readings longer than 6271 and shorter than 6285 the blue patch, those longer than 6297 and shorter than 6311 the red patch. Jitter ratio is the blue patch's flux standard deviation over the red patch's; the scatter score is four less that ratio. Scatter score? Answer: 3.5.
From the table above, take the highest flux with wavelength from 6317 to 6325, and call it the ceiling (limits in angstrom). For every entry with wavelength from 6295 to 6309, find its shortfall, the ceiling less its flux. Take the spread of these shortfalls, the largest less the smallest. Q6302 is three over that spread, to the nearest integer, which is 1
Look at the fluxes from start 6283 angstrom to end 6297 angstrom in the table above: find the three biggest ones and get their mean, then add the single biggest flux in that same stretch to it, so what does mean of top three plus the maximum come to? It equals 62.9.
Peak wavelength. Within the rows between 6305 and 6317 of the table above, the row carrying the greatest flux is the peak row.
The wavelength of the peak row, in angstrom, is 6316.0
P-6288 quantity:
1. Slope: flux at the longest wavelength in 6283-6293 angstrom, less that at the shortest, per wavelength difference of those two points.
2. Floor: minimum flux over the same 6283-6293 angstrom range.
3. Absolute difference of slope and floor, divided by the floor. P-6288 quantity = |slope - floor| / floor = 1.00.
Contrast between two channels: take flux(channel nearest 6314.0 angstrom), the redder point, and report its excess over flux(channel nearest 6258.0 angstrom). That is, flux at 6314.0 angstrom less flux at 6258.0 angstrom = 1.1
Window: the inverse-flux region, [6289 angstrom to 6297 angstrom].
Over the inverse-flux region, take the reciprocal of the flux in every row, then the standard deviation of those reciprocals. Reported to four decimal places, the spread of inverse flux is 0.0002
